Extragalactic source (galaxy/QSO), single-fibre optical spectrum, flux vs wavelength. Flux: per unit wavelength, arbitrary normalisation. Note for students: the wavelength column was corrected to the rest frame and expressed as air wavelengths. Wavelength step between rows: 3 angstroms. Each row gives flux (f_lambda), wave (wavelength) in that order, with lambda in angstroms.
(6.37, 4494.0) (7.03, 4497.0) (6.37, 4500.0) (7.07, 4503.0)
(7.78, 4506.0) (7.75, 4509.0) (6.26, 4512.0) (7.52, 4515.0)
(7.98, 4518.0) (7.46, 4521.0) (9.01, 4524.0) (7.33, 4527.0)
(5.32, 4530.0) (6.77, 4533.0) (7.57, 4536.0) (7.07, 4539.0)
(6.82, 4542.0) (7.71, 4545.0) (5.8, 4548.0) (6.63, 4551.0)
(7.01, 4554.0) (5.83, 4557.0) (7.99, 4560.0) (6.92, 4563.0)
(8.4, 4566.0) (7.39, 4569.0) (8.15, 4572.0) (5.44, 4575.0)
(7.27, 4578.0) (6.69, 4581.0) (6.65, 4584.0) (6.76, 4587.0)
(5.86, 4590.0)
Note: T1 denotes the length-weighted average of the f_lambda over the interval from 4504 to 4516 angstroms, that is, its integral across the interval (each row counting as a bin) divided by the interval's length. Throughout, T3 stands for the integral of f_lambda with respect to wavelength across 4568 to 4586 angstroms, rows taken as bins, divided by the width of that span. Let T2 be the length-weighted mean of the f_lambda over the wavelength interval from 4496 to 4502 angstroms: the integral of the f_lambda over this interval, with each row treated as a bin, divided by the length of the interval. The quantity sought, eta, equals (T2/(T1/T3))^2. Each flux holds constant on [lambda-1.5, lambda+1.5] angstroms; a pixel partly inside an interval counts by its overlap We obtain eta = 40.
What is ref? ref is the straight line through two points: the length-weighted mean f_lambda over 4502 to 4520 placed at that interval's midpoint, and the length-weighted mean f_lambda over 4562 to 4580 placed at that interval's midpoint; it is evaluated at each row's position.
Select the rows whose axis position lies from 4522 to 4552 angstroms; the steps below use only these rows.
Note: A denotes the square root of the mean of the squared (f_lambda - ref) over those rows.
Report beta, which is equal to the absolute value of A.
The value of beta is 1.02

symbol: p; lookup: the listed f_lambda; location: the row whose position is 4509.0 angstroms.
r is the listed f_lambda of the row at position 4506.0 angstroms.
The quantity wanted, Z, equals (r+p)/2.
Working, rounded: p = 7.75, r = 7.78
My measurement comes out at 7.8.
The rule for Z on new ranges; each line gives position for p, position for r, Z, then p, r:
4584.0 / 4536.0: 7.1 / 6.65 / 7.57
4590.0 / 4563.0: 6.4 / 5.86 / 6.92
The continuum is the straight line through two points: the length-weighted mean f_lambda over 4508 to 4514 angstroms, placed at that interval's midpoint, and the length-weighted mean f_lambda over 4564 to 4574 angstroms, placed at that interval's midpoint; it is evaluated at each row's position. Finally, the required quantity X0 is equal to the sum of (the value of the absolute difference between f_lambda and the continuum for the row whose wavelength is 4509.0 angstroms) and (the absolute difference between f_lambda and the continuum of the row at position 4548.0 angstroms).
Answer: 2.5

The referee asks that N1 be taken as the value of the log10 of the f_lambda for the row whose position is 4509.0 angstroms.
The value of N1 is 0.889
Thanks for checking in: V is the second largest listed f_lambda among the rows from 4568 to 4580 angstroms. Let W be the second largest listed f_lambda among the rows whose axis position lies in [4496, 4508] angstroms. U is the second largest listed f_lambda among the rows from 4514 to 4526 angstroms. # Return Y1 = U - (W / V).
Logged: 7.0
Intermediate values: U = 7.98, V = 7.39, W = 7.07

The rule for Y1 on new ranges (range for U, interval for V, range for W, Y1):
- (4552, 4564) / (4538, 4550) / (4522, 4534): 6.0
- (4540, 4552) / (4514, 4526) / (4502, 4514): 5.8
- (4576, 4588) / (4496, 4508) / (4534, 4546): 5.7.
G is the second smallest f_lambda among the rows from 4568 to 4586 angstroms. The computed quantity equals 6.65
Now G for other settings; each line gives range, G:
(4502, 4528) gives 7.07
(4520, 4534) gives 6.77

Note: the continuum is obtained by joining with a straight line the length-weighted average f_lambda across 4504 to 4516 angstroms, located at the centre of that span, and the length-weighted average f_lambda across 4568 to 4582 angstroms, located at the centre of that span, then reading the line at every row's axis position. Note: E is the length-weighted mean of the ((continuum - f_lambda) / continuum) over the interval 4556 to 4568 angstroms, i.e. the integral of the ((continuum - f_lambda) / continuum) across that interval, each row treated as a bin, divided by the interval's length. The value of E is -0.04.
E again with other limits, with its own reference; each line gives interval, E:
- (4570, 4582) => 0.01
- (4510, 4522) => -0.01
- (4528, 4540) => 0.07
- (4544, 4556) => 0.06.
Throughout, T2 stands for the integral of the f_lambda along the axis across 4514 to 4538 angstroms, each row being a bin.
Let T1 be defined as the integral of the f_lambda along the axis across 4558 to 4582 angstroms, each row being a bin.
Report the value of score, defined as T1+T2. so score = 351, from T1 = 174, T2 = 177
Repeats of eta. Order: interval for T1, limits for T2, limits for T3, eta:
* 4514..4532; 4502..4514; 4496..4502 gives 43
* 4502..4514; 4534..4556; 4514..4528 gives 57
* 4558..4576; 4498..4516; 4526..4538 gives 42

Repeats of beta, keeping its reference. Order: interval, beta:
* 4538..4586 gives 0.87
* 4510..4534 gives 1.05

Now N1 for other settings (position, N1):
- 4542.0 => 0.834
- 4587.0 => 0.830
